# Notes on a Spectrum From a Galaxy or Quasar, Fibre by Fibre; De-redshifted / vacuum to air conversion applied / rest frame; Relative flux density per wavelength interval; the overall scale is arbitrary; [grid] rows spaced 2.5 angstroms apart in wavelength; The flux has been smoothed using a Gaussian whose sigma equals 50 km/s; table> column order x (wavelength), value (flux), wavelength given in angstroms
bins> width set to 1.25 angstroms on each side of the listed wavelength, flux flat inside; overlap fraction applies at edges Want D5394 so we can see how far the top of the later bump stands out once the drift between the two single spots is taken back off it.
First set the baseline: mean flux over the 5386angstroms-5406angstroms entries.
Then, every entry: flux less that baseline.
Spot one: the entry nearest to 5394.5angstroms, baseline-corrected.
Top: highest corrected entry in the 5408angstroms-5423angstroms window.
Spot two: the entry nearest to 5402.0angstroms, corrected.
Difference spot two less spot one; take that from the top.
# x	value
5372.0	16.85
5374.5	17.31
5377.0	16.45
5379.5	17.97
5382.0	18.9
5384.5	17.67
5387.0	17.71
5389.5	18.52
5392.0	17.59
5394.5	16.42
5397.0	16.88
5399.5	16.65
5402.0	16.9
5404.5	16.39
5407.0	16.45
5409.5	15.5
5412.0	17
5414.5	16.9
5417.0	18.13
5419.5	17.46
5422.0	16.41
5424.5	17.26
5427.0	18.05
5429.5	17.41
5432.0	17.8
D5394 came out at 0.5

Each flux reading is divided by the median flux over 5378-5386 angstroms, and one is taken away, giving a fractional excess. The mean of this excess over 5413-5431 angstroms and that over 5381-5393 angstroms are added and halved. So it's -0.014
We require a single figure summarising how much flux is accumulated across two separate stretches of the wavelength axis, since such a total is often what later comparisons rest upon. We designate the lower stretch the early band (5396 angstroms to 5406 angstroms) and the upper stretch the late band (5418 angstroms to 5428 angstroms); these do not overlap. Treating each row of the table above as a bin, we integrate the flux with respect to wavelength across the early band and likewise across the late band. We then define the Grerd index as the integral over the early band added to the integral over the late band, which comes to 340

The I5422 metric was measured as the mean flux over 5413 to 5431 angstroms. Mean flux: 17.4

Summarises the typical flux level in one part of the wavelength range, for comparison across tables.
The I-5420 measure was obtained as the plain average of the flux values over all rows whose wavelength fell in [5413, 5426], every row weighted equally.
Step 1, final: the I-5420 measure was 17.2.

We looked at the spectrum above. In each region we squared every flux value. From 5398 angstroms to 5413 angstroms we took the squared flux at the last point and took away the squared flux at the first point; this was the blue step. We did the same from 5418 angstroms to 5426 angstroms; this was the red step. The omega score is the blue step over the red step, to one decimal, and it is -1.7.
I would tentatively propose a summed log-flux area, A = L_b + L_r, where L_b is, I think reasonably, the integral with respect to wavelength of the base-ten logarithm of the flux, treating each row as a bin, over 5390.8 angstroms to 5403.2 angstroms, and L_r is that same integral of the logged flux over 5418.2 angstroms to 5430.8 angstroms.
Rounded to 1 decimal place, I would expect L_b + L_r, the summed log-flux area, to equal 30.8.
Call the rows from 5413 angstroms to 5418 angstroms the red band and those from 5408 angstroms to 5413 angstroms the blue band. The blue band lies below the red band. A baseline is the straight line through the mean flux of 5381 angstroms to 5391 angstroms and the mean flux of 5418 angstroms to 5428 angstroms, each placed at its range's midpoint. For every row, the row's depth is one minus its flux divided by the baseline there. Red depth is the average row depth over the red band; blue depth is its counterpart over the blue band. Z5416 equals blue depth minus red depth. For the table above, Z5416 0.08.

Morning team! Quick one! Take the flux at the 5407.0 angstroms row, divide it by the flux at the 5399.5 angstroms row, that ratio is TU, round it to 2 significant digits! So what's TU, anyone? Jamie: 0.99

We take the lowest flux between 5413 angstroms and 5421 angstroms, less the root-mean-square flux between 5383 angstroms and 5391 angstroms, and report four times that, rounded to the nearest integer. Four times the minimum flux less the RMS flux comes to -4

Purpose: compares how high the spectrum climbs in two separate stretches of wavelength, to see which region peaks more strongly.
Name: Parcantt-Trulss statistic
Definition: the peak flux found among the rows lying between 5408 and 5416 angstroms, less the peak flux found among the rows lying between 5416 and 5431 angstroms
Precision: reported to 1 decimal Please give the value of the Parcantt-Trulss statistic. -1.1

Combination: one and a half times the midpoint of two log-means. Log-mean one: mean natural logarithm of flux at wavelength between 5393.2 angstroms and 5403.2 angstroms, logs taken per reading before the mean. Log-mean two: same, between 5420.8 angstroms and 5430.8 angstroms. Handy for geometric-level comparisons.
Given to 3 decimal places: 4.249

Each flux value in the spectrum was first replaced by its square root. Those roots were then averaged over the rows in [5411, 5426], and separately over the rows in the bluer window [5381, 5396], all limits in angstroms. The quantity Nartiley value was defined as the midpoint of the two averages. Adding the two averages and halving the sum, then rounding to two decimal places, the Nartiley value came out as 4.18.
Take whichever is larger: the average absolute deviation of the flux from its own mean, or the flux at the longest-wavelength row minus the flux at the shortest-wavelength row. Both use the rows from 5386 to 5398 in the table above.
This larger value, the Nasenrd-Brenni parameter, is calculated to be 0.62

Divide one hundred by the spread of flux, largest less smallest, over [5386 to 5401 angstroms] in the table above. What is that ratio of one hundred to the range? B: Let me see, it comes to 48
